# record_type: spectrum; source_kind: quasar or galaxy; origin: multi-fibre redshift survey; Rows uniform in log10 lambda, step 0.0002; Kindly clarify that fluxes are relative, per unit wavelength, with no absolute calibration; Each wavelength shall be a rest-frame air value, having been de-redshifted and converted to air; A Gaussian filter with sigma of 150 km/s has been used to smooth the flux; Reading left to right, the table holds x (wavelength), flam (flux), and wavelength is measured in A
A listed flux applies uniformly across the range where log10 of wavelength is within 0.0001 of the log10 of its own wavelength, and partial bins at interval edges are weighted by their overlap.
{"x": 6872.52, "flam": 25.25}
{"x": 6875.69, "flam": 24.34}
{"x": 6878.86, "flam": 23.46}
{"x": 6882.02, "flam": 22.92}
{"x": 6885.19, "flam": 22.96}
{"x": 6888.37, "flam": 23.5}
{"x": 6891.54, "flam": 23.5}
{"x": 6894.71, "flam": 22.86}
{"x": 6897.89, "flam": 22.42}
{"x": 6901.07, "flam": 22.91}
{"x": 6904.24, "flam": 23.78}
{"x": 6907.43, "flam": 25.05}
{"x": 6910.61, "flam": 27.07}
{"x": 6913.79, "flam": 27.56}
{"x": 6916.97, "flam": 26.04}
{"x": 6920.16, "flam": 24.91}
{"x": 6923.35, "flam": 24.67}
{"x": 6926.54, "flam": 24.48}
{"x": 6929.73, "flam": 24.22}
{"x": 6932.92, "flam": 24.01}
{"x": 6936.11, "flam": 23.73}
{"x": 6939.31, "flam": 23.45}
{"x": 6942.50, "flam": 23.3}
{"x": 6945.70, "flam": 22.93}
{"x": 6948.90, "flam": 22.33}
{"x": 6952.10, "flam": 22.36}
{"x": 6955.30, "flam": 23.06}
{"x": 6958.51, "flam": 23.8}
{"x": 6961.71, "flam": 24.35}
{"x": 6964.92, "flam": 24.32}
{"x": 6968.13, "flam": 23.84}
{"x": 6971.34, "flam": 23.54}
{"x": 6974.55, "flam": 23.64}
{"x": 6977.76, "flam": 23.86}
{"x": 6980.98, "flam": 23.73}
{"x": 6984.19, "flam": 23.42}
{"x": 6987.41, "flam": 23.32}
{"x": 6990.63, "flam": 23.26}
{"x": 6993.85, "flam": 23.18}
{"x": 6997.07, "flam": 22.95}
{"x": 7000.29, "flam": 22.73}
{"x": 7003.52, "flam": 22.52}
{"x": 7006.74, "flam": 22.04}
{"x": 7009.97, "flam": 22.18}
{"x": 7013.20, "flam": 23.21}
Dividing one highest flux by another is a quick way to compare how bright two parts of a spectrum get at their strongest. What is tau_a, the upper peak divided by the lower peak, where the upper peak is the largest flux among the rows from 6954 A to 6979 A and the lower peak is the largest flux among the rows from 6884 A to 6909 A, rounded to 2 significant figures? 0.97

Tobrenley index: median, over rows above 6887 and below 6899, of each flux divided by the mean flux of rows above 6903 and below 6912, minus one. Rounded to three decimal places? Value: -0.084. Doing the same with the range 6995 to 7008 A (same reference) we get -0.106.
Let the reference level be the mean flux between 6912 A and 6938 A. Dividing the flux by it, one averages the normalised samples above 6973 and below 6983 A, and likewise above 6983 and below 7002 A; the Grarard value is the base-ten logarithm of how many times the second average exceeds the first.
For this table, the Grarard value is -0.011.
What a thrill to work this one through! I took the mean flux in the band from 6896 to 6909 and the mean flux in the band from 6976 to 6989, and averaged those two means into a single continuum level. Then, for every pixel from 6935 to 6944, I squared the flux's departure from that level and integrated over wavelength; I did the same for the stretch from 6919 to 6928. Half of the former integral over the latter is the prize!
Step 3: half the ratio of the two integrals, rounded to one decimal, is 0.0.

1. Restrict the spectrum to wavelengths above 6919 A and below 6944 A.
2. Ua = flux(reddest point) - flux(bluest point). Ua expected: -1.6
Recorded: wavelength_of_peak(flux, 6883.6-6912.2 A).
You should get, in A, 6910.61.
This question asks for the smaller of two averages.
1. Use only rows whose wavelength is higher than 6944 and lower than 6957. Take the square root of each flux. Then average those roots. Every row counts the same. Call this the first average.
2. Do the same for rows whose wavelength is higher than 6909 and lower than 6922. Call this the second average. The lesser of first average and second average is 4.76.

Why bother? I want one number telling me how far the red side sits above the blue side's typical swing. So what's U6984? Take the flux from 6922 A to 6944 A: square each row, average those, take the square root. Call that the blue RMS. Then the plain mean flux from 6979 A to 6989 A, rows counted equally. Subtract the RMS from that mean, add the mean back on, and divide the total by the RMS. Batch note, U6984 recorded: 0.96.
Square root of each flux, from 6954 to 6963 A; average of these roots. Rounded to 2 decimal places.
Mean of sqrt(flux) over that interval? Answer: 4.87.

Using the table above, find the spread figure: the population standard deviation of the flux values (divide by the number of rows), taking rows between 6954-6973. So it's 0.4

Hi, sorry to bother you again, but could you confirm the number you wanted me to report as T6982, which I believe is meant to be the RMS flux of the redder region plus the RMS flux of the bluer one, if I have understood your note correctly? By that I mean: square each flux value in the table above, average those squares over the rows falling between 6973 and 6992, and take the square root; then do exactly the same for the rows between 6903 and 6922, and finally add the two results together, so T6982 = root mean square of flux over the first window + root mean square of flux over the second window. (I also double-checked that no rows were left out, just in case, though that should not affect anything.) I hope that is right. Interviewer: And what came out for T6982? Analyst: 49.3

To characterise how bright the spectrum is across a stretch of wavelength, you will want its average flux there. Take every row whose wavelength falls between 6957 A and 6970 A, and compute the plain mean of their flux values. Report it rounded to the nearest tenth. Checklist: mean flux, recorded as 24.1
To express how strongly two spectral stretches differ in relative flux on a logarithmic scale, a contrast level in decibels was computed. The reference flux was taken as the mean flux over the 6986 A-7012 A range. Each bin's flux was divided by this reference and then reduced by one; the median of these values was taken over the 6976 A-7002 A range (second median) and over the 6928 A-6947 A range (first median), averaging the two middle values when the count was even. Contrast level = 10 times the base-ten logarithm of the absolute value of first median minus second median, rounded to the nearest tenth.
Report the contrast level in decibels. -18.8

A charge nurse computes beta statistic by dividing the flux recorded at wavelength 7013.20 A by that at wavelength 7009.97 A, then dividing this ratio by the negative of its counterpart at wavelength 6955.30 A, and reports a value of -0.045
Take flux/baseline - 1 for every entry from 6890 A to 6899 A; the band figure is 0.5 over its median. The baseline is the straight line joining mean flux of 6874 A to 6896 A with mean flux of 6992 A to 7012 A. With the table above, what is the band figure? -26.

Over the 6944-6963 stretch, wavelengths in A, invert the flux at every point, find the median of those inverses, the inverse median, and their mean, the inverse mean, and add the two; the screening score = 0.087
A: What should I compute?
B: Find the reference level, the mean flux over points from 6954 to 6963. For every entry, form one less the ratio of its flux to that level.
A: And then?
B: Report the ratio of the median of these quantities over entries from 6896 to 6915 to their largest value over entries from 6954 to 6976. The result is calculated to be -1.0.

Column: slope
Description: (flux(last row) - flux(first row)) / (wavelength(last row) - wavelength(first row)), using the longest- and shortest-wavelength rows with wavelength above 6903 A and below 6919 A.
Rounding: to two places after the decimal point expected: 0.18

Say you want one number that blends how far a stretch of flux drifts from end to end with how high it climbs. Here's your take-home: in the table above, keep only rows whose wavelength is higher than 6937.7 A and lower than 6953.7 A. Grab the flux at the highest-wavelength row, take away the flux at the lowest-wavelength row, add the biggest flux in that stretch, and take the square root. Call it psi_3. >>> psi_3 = 4.73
